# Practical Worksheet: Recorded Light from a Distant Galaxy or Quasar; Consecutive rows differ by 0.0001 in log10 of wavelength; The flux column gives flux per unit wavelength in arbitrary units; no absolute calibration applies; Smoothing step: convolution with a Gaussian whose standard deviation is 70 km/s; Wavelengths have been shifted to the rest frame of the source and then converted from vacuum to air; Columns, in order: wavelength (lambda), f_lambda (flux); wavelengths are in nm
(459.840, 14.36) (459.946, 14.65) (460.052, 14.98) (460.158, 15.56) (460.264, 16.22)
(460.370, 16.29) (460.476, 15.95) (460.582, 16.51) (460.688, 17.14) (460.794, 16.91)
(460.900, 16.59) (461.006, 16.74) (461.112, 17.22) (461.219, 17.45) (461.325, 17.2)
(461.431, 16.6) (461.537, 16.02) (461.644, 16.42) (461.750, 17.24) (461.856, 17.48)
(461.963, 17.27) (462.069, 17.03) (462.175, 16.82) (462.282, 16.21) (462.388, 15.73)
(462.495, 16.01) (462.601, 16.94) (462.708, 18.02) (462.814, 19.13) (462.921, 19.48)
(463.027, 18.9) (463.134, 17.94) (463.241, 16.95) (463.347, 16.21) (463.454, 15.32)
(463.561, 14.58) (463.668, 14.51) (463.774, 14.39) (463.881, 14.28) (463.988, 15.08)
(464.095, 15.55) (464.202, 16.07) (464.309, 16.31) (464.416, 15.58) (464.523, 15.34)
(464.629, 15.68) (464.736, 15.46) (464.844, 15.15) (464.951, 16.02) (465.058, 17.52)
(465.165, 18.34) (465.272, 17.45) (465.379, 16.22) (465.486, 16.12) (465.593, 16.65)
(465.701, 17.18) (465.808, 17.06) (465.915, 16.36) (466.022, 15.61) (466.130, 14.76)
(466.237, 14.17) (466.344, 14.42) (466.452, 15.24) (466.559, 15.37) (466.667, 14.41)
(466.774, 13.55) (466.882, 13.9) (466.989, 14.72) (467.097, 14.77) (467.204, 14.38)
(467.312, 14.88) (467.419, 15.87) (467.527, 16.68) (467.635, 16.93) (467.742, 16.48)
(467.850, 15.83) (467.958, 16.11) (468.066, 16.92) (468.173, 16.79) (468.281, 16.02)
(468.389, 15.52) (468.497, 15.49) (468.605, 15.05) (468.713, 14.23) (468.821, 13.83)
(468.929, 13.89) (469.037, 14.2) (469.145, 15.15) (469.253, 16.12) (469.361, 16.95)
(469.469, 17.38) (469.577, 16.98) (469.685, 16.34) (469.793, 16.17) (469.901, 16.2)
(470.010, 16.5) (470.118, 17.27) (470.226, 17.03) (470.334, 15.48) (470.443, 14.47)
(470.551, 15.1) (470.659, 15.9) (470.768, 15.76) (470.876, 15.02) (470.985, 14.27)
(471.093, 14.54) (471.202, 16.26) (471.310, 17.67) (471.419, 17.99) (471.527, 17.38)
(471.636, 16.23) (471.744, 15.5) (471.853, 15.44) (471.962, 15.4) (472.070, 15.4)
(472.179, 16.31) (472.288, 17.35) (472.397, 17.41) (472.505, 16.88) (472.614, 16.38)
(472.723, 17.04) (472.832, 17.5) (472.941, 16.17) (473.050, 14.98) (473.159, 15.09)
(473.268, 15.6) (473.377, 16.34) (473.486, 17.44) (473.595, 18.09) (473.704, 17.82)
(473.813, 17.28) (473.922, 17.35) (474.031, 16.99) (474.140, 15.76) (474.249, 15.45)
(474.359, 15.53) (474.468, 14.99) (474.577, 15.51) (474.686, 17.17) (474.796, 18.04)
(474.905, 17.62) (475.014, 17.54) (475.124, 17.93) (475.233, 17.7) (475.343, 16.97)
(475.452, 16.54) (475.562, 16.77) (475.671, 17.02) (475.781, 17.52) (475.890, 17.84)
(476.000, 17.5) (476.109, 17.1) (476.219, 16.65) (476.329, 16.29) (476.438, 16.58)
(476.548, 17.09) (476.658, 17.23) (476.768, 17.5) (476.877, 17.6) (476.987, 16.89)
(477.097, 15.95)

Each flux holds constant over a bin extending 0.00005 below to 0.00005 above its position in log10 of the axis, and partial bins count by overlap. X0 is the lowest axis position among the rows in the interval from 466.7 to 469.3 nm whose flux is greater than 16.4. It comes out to 467.527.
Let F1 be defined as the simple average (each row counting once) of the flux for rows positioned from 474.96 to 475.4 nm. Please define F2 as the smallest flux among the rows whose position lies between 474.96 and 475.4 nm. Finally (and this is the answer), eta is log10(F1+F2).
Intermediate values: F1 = 17.5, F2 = 16.97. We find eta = 1.54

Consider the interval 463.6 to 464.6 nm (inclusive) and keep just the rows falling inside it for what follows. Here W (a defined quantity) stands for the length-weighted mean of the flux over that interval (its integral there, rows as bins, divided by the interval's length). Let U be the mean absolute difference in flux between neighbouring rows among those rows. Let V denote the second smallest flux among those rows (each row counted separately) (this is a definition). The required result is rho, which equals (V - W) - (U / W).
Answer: -0.9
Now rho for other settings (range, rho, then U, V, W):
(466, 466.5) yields -0.4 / 0.63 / 14.42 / 14.8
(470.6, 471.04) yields -0.3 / 0.54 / 15.02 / 15.2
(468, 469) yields -1.4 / 0.39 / 13.89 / 15.3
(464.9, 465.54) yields -0.9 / 0.91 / 16.12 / 17.0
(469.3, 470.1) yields -0.5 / 0.33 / 16.2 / 16.7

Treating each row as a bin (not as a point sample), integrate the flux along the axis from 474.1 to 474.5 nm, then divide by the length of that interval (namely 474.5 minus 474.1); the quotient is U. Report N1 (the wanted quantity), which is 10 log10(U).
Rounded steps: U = 15.4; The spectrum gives 11.9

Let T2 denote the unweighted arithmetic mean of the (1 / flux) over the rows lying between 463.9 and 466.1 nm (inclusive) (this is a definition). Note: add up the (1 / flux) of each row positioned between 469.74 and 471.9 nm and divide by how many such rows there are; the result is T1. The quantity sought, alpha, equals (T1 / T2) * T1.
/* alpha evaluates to 0.064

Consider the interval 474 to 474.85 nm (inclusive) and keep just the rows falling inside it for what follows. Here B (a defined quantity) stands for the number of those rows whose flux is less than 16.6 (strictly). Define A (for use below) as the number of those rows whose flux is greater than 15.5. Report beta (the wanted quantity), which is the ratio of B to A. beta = 0.8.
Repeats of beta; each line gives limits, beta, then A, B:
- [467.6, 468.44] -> 0.6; 8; 5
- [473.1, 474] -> 0.4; 7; 3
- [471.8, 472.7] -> 1.0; 5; 5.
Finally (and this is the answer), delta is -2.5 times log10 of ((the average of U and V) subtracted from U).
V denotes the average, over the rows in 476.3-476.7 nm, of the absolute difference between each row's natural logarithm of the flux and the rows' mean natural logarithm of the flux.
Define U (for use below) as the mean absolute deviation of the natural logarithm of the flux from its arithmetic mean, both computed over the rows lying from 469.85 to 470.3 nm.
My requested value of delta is 7.35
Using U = 0.024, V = 0.022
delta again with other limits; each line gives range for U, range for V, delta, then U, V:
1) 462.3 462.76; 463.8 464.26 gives 5.66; 0.048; 0.037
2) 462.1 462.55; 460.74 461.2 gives 5.99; 0.020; 0.012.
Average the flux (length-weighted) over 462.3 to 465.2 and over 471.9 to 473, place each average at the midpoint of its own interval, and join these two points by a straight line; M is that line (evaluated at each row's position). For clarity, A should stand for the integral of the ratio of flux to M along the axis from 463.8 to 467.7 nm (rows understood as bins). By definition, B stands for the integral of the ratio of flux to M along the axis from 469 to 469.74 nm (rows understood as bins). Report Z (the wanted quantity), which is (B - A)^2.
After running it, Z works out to 9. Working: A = 3.7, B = 0.7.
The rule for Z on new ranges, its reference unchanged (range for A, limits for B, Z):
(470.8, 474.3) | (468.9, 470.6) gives 3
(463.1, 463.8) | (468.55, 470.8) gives 2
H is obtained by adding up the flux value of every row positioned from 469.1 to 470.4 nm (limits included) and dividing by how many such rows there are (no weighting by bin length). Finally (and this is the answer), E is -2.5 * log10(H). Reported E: -3.04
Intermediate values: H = 16.5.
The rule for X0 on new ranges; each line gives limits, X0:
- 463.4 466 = 465.058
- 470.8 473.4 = 471.310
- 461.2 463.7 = 461.219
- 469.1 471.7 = 469.361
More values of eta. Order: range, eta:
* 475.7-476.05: 1.55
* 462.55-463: 1.55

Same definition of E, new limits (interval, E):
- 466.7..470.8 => -2.99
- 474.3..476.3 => -3.08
